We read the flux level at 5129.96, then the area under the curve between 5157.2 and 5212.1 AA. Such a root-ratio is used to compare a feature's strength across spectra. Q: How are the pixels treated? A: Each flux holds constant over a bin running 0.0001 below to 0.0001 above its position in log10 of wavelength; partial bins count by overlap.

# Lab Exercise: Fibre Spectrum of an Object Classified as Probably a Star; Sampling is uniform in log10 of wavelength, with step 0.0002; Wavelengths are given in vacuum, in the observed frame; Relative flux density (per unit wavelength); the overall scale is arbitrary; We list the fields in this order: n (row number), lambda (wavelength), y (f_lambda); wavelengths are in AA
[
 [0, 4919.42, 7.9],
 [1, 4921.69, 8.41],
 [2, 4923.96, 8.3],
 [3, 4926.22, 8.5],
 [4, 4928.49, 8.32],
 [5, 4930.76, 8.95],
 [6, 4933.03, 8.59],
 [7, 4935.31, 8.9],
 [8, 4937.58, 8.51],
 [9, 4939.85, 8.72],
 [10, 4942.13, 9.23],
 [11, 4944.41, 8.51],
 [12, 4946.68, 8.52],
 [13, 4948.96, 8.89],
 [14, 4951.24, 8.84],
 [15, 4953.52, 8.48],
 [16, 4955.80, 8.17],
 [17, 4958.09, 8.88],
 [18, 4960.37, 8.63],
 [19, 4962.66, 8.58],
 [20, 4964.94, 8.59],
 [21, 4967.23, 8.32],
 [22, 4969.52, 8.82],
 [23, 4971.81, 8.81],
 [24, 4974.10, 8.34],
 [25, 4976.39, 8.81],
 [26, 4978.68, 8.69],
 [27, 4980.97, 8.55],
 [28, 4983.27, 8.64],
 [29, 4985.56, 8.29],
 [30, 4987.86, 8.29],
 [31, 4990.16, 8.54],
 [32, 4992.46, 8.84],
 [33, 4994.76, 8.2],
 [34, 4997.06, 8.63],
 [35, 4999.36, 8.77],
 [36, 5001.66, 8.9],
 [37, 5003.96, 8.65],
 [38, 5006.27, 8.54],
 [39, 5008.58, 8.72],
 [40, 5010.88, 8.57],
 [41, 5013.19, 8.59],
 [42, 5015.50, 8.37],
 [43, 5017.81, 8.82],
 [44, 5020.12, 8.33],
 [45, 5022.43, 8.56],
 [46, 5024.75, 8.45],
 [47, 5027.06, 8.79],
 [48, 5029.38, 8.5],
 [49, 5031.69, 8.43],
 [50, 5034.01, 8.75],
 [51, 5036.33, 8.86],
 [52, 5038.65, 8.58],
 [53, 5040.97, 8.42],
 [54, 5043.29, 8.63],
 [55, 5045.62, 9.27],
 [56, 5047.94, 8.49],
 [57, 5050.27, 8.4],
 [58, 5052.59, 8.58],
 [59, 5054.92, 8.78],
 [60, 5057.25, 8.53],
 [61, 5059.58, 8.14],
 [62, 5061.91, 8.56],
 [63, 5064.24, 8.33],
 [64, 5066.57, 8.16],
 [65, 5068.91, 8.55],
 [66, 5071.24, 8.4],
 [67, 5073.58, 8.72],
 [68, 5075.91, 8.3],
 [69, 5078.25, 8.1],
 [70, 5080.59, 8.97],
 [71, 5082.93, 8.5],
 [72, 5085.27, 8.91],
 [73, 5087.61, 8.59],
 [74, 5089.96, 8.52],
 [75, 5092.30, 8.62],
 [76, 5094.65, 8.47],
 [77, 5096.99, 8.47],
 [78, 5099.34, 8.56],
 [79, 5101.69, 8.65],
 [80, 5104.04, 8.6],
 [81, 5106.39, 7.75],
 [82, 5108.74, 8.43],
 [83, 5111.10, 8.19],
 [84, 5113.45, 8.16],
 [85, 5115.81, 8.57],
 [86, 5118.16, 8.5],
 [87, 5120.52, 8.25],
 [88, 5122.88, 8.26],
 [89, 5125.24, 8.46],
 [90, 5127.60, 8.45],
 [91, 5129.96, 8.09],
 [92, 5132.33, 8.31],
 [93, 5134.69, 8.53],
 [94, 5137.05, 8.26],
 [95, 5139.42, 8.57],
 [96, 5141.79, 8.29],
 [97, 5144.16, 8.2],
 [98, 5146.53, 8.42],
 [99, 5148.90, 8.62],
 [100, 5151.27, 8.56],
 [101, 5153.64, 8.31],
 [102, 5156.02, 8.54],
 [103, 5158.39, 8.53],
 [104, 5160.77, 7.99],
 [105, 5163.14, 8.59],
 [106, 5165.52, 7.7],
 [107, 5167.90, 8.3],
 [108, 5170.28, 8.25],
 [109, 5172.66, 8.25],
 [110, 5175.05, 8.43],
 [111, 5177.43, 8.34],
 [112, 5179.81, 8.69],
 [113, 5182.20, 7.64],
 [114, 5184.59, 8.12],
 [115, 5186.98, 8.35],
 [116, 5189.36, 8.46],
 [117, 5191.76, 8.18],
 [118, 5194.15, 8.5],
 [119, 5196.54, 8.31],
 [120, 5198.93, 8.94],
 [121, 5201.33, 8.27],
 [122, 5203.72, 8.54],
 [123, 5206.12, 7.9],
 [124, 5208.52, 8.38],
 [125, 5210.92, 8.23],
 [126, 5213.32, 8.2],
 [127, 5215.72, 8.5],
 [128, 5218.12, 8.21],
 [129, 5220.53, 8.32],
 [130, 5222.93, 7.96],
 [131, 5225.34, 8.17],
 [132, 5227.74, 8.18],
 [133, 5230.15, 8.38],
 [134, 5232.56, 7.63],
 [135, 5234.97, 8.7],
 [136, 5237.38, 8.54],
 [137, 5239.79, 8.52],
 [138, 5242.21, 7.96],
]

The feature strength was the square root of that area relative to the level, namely 7.51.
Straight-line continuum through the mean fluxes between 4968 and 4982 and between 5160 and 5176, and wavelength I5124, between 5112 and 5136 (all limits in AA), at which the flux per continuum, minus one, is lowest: 5129.96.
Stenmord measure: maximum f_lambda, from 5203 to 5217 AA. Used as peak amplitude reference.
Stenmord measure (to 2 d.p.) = 8.54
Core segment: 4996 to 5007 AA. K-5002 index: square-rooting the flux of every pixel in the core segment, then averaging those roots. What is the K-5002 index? 2.95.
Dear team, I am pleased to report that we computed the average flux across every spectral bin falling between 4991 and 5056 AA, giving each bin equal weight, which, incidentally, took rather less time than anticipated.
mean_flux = 8.62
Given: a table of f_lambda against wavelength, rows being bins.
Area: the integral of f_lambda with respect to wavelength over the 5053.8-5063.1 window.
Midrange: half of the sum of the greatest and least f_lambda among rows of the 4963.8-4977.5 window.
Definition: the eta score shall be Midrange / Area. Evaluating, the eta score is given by 0.11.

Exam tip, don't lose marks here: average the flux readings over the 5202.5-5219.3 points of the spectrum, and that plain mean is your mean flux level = 8.28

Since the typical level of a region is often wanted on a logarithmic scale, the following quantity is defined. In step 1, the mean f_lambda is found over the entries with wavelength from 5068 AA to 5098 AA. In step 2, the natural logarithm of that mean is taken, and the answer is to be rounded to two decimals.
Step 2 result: 2.15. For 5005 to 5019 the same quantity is 2.15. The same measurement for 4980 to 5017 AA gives 2.15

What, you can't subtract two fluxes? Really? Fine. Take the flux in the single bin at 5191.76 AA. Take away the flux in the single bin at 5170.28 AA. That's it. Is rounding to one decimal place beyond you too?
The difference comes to -0.1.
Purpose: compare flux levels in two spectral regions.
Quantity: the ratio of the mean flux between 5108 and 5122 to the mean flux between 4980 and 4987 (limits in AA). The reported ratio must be 0.98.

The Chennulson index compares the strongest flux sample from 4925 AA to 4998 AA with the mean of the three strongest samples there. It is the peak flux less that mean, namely 0.20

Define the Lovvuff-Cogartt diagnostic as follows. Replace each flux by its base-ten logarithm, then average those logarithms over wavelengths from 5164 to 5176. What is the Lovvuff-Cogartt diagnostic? 0.913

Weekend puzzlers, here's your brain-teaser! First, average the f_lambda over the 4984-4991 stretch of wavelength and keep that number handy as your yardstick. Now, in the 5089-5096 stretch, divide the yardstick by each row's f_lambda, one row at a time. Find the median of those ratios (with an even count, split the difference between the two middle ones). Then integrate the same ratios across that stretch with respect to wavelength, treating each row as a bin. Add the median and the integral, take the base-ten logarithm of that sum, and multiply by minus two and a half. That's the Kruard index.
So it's -2.24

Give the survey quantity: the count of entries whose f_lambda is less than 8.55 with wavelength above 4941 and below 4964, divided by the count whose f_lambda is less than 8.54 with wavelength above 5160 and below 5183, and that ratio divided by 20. 0.025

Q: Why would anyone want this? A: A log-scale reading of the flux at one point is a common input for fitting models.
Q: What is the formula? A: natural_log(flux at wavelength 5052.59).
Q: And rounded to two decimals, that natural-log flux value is 2.15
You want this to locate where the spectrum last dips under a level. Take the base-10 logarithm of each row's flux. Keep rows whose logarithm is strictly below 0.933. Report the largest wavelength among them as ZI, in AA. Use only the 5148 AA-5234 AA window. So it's 5232.56 AA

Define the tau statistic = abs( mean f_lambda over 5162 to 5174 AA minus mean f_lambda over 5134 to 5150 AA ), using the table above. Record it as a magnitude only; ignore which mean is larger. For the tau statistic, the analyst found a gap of 0.19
